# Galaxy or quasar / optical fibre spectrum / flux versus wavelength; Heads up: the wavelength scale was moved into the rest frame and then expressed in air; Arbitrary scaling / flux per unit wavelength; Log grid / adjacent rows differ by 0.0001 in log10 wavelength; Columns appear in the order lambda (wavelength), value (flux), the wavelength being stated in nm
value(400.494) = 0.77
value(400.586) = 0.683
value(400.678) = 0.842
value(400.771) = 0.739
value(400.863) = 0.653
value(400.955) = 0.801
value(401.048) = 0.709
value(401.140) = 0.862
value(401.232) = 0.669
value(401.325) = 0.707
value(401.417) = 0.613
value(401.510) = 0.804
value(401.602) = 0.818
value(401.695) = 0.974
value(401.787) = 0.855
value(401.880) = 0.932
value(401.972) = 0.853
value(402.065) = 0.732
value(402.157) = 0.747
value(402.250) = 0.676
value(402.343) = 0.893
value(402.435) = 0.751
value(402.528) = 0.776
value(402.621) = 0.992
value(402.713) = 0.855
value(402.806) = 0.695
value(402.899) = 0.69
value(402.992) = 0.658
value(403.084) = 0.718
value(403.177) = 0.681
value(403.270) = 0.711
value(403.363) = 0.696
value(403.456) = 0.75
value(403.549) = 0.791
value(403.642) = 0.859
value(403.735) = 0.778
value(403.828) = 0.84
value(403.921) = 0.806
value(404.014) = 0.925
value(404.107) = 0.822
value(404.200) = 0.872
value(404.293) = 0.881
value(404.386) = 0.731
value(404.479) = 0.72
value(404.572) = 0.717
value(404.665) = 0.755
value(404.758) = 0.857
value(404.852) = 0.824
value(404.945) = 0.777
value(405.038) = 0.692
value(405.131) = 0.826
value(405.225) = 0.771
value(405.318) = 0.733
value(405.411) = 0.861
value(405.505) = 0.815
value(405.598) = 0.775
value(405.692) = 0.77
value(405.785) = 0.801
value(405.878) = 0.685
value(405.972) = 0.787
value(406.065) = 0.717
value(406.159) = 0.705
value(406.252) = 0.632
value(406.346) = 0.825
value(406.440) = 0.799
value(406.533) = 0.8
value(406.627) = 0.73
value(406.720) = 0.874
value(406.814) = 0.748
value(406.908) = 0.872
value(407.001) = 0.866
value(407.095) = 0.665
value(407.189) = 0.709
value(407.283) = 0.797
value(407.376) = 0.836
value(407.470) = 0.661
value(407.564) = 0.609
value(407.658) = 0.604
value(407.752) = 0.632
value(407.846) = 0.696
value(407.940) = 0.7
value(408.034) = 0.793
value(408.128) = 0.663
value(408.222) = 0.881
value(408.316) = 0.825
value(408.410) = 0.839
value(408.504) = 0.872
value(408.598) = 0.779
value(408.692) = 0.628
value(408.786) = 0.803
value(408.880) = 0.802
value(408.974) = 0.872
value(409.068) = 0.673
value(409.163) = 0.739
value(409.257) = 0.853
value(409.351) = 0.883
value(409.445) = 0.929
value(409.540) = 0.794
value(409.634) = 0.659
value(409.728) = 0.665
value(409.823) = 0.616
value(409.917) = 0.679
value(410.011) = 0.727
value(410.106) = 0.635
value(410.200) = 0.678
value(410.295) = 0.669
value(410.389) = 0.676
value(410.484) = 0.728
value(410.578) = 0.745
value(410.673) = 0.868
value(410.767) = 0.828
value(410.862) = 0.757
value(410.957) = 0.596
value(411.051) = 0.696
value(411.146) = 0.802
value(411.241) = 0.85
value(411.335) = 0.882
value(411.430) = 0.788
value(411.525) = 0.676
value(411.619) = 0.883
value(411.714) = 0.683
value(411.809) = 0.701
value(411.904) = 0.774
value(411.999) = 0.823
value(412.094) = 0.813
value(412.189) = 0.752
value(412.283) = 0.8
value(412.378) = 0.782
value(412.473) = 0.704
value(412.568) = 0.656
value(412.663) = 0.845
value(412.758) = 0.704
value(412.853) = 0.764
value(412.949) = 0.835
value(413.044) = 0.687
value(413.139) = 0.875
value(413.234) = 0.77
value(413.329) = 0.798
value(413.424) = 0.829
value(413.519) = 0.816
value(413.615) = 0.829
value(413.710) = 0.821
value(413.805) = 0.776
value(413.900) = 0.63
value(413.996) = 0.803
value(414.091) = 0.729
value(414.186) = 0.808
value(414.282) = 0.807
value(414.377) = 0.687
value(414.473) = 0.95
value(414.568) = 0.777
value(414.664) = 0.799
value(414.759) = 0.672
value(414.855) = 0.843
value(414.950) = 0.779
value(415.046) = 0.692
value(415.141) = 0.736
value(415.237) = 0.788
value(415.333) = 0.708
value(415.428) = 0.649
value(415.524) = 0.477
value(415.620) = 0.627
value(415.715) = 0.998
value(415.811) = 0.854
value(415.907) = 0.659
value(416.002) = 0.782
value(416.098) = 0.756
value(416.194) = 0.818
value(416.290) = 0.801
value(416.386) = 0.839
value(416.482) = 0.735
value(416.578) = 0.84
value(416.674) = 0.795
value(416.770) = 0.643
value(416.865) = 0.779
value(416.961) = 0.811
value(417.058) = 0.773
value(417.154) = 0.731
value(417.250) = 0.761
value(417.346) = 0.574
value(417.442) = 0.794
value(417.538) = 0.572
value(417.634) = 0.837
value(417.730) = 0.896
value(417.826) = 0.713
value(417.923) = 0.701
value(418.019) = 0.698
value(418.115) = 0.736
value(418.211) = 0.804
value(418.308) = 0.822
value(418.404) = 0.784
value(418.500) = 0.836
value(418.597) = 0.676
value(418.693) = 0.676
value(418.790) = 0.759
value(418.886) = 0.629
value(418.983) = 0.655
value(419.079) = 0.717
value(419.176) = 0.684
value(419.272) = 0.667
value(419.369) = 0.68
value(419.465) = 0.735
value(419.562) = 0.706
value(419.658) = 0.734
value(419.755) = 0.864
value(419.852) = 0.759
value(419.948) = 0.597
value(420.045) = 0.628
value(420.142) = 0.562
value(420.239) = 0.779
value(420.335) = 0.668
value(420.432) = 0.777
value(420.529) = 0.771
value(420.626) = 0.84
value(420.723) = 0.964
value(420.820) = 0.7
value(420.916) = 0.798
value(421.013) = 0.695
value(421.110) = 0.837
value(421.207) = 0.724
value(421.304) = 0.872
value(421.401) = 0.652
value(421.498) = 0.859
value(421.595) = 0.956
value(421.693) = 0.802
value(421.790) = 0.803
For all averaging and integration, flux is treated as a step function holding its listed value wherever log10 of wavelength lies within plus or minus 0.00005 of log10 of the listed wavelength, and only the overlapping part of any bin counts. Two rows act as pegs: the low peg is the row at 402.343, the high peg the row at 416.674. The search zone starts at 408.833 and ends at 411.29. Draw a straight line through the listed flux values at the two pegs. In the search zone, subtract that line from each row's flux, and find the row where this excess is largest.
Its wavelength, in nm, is 409.445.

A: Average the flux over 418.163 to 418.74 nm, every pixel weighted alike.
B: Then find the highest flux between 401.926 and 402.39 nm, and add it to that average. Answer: 1.66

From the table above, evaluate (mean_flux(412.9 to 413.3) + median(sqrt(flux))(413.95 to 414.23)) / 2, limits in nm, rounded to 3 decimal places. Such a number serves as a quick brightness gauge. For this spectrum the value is 0.844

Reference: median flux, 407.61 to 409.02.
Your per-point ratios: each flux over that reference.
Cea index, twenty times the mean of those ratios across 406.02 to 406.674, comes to 18.8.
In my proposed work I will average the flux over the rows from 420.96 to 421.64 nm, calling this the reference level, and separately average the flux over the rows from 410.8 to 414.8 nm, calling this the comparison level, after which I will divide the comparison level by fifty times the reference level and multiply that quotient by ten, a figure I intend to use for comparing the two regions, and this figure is 0.193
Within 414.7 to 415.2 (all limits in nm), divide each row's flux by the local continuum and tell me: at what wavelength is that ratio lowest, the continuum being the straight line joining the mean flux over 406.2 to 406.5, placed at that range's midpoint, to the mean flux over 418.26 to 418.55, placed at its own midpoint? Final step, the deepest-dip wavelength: 414.759 nm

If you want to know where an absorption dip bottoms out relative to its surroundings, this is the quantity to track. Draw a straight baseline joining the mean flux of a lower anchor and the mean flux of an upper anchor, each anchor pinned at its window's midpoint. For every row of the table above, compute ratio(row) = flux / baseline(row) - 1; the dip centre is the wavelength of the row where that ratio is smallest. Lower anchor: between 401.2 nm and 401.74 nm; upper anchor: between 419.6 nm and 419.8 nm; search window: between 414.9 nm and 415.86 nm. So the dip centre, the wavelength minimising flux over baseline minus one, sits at 415.524 nm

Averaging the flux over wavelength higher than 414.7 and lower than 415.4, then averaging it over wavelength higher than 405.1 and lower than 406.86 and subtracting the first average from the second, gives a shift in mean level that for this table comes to 0.026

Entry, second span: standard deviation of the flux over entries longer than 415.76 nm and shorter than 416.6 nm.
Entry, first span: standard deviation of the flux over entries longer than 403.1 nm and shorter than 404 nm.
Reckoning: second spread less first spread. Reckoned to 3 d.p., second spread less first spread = -0.001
